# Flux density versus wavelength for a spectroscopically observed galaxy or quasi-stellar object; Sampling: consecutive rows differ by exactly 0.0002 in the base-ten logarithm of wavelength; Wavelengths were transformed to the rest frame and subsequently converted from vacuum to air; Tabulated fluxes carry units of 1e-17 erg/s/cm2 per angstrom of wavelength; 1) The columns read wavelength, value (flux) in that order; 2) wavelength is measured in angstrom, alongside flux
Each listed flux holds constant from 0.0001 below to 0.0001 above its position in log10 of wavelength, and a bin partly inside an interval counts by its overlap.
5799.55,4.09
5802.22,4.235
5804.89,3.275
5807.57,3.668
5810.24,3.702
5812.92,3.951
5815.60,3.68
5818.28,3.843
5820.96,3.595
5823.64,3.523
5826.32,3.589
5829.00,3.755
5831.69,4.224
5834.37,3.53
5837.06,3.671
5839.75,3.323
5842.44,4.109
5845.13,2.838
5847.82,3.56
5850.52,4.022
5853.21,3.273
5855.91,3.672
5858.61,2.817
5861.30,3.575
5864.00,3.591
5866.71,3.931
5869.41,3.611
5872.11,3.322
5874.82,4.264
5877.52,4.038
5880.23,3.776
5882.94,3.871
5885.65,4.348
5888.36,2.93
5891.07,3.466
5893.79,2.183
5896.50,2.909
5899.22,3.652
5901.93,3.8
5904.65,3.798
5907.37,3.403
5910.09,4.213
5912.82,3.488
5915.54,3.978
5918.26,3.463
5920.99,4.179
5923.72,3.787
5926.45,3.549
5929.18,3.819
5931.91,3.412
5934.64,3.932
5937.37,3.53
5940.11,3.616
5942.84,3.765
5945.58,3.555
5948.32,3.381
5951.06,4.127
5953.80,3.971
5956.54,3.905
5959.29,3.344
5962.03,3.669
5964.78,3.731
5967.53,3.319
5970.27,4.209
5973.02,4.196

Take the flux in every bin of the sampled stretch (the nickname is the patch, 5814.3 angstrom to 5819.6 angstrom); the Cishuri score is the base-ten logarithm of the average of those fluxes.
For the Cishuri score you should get 0.575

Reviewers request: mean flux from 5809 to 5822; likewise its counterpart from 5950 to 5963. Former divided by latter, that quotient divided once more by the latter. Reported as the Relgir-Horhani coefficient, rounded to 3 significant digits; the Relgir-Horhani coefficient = 0.260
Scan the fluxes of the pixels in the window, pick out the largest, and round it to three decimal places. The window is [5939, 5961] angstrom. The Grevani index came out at 4.127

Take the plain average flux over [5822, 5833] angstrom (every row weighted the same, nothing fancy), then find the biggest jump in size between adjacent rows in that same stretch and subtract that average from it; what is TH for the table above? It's -3.30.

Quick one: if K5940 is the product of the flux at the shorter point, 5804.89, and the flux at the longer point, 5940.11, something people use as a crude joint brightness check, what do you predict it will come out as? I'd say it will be 11.8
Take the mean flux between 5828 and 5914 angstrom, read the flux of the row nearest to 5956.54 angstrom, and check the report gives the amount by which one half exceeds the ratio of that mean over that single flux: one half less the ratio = -0.42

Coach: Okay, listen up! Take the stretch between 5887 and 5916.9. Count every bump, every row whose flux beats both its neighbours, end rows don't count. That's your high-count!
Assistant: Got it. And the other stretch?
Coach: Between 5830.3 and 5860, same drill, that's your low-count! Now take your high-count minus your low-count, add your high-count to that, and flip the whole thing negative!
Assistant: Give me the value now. -2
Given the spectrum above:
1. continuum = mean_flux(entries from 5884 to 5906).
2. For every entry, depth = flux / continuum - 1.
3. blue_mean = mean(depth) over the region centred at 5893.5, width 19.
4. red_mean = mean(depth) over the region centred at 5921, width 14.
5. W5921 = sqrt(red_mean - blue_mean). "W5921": 0.37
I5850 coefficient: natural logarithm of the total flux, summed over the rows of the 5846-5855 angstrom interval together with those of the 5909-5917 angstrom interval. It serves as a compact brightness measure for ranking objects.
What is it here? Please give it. 3.12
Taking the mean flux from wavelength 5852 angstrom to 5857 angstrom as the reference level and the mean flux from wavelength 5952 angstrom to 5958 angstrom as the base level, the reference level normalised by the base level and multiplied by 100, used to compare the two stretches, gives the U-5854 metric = 88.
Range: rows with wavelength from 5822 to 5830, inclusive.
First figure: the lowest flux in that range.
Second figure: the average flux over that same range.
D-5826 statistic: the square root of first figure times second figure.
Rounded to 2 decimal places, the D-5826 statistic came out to 3.57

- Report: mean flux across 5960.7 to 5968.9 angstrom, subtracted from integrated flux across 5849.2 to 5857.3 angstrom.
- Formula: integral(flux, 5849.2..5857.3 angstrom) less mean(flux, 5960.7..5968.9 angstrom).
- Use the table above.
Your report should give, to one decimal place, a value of 26.0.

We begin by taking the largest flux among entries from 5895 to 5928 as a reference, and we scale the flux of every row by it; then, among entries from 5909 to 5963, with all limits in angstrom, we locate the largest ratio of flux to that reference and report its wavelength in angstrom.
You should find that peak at 5910.09 angstrom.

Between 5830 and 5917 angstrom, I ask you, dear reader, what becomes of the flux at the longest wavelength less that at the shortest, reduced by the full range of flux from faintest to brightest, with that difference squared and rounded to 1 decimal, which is 5.8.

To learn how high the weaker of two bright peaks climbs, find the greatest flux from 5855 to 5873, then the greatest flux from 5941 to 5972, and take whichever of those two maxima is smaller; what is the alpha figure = 3.93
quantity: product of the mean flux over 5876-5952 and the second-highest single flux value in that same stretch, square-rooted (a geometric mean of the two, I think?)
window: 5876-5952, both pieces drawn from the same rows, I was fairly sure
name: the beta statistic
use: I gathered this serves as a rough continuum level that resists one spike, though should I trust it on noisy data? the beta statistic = 3.92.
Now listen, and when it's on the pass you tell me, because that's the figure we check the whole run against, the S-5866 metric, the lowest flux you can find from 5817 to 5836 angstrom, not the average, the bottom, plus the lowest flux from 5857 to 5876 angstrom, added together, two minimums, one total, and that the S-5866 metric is 6.34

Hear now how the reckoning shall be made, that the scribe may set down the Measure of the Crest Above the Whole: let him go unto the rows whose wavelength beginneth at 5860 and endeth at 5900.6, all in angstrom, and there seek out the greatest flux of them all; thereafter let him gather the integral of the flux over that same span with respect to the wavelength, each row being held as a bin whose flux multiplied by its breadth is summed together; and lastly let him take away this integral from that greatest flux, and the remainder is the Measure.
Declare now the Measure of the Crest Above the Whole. -140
